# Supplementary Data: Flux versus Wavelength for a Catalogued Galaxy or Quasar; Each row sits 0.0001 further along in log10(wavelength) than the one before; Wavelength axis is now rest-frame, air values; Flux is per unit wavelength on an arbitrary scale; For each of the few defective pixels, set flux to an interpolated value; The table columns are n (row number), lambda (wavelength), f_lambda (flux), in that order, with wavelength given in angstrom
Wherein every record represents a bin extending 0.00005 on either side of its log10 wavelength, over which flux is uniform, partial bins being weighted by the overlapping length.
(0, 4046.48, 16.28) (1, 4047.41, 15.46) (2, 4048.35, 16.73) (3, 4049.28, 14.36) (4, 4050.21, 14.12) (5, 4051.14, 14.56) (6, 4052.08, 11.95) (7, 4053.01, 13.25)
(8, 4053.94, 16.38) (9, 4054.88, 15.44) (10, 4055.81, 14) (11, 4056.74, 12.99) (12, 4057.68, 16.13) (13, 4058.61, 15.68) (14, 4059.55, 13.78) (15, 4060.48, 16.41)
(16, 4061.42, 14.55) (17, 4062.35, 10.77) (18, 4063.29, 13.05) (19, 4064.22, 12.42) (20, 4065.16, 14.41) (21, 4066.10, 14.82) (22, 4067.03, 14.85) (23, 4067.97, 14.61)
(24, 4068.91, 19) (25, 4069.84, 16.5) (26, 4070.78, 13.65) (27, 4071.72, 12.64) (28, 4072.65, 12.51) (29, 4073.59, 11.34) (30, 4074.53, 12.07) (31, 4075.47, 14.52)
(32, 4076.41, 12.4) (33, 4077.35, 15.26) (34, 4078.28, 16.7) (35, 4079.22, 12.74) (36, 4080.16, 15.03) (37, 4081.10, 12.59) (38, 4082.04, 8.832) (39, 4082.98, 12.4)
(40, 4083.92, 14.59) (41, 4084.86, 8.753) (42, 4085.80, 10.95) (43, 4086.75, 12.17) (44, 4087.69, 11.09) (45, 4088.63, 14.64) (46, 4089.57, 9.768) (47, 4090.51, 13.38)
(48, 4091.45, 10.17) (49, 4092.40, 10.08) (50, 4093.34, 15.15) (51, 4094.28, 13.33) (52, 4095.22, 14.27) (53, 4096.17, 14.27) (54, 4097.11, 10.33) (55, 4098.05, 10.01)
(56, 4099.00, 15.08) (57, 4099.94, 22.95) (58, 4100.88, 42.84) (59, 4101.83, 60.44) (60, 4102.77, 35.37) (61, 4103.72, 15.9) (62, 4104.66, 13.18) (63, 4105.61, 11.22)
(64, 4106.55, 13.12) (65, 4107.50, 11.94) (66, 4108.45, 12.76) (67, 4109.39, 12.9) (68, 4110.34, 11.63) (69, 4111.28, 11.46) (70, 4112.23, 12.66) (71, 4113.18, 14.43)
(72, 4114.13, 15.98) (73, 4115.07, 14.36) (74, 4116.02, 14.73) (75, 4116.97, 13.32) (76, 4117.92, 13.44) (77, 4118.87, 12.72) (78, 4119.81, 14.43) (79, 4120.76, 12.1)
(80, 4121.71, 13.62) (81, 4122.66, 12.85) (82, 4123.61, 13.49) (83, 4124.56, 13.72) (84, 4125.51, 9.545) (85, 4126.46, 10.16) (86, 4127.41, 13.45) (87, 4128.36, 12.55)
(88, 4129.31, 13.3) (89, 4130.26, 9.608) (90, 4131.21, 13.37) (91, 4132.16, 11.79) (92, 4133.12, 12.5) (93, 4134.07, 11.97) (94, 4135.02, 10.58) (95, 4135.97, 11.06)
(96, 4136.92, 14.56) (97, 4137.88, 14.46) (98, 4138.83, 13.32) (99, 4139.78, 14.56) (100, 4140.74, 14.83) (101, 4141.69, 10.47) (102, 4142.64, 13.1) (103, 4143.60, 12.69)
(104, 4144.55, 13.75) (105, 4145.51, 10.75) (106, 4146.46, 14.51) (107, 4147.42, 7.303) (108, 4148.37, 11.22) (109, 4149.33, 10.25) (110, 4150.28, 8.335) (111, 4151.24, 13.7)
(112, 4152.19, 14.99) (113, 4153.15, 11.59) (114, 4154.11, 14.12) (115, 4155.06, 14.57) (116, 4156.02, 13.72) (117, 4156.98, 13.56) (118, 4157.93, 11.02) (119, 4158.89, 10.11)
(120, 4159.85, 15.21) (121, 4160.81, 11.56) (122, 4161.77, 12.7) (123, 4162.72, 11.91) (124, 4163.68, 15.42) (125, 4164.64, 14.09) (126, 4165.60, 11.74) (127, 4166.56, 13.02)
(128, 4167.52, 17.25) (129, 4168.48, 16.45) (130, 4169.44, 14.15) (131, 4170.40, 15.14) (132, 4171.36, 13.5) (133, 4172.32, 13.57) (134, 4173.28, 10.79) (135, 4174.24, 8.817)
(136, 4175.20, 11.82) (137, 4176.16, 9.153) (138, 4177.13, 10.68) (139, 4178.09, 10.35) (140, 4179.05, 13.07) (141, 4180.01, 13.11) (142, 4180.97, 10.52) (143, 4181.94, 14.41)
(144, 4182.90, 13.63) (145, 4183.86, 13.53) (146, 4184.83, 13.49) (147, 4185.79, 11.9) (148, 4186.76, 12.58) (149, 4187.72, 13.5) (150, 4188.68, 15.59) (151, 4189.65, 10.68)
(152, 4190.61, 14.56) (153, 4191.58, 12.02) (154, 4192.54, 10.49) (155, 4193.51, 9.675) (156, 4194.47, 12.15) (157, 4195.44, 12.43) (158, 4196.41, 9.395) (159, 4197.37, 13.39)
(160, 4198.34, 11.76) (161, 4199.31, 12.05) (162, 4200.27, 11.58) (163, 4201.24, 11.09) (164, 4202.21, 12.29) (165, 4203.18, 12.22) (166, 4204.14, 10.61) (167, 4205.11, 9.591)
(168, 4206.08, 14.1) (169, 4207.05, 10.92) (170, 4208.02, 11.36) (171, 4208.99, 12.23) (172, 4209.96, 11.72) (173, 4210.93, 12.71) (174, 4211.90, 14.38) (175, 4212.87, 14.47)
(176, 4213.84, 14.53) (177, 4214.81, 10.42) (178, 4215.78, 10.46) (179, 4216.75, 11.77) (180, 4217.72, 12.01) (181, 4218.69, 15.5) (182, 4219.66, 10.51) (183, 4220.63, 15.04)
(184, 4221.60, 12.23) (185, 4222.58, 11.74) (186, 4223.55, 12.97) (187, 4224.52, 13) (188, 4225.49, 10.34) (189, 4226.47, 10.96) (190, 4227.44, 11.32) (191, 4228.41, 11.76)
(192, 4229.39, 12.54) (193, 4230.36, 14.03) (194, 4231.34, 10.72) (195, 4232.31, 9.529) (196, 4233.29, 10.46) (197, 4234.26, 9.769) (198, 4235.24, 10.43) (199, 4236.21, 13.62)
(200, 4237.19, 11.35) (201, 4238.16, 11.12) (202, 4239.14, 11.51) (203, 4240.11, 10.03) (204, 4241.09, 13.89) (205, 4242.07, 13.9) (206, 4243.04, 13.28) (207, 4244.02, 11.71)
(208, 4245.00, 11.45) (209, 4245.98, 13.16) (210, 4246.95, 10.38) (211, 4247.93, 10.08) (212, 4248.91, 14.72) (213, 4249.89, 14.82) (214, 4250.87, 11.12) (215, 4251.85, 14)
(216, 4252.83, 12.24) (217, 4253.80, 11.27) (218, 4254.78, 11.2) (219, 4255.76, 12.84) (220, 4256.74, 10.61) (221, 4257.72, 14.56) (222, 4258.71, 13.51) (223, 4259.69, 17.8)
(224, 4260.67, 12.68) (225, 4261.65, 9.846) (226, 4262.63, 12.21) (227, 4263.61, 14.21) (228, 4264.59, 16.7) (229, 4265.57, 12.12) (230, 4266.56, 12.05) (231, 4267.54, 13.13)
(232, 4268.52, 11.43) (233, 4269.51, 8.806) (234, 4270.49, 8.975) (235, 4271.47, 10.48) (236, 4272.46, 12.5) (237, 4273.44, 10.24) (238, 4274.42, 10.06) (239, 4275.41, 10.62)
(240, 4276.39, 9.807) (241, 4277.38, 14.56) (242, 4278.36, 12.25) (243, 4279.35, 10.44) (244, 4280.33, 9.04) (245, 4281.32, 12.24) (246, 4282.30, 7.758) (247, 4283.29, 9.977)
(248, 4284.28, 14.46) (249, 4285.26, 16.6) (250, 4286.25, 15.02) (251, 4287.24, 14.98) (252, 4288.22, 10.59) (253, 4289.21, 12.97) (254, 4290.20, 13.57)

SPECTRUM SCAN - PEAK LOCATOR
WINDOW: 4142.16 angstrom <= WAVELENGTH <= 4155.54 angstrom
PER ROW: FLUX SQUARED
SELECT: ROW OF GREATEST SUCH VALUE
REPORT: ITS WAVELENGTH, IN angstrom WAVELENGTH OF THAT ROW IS 4152.19 angstrom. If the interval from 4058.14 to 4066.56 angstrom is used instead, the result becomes 4060.48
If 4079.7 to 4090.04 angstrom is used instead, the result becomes 4080.16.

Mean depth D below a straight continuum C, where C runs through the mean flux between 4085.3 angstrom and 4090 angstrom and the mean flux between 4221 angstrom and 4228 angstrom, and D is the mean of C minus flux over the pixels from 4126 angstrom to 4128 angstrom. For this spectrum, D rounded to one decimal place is -0.1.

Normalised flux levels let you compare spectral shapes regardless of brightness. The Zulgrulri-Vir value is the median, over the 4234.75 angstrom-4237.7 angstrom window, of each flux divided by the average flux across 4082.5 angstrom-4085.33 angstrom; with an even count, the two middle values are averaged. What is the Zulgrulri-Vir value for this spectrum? 0.95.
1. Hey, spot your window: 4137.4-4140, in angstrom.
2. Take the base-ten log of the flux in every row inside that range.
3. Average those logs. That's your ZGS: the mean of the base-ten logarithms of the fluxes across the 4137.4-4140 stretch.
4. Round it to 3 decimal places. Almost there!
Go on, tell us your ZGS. 1.149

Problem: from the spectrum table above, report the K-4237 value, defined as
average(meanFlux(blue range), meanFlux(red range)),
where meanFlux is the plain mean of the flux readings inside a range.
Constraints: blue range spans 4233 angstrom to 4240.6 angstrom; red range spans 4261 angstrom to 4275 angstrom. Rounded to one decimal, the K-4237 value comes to 11.3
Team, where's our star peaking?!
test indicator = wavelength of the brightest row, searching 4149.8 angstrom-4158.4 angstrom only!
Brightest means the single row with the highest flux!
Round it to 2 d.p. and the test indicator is 4152.19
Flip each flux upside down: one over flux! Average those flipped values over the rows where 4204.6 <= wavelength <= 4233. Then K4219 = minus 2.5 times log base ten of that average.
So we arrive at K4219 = 2.69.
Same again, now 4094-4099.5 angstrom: 2.75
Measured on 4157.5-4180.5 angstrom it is 2.73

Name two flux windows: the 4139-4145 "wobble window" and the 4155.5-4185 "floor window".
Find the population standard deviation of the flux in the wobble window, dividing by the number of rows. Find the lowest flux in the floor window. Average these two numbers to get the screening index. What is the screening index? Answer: 5.1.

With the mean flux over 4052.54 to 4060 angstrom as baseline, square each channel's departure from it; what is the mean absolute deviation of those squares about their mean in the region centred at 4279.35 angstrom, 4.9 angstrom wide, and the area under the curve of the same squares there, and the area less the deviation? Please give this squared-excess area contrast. 51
